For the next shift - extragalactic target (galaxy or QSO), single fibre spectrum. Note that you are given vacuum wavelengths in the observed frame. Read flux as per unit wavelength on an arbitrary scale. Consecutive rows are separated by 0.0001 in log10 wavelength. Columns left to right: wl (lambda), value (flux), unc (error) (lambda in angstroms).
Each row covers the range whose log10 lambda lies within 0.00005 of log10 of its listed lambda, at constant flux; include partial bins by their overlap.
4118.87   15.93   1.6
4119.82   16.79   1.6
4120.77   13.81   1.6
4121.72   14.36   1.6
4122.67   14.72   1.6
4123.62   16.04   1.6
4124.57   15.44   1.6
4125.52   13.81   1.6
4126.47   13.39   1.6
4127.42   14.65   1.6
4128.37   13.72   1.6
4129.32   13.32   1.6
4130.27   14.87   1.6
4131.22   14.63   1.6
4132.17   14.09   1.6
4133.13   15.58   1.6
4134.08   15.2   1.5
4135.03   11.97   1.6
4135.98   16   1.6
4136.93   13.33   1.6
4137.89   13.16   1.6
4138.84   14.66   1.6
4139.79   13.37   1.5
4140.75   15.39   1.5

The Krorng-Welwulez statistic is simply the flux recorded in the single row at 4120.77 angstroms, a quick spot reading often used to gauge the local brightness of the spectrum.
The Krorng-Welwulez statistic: 13.81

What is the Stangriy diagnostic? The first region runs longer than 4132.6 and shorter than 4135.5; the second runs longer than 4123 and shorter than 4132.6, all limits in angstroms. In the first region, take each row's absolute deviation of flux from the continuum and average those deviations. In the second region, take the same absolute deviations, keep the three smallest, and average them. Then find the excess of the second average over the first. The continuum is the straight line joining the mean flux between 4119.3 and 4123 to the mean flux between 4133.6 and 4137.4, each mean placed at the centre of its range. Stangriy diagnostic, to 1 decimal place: -1.3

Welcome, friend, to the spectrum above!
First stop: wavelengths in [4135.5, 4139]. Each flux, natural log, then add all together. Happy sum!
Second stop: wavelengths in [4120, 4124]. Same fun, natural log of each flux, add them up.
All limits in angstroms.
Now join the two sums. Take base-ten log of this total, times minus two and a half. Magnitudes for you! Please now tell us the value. -3.32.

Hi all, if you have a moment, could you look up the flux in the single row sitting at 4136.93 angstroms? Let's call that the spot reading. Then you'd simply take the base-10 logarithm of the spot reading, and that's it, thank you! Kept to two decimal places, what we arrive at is 1.12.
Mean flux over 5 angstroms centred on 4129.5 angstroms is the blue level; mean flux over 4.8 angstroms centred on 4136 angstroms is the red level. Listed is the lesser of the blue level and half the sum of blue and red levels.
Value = 14.1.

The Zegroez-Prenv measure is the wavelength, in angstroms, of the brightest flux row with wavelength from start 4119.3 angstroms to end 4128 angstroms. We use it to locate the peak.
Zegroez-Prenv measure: 4119.82 angstroms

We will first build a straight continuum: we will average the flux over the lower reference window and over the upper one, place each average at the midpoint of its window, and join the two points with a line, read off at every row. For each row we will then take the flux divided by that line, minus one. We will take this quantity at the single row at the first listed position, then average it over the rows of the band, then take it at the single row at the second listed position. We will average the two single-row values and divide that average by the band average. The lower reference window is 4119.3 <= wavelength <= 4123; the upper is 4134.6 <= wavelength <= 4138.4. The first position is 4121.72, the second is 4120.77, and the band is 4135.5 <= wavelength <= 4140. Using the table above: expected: -1.2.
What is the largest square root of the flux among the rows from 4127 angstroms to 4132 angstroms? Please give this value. 3.86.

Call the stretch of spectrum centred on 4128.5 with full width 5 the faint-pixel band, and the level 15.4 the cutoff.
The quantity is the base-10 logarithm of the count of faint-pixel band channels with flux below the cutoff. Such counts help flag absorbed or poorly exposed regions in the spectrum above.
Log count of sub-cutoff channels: 0.70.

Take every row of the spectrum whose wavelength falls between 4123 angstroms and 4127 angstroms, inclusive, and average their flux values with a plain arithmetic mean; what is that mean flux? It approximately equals 14.7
